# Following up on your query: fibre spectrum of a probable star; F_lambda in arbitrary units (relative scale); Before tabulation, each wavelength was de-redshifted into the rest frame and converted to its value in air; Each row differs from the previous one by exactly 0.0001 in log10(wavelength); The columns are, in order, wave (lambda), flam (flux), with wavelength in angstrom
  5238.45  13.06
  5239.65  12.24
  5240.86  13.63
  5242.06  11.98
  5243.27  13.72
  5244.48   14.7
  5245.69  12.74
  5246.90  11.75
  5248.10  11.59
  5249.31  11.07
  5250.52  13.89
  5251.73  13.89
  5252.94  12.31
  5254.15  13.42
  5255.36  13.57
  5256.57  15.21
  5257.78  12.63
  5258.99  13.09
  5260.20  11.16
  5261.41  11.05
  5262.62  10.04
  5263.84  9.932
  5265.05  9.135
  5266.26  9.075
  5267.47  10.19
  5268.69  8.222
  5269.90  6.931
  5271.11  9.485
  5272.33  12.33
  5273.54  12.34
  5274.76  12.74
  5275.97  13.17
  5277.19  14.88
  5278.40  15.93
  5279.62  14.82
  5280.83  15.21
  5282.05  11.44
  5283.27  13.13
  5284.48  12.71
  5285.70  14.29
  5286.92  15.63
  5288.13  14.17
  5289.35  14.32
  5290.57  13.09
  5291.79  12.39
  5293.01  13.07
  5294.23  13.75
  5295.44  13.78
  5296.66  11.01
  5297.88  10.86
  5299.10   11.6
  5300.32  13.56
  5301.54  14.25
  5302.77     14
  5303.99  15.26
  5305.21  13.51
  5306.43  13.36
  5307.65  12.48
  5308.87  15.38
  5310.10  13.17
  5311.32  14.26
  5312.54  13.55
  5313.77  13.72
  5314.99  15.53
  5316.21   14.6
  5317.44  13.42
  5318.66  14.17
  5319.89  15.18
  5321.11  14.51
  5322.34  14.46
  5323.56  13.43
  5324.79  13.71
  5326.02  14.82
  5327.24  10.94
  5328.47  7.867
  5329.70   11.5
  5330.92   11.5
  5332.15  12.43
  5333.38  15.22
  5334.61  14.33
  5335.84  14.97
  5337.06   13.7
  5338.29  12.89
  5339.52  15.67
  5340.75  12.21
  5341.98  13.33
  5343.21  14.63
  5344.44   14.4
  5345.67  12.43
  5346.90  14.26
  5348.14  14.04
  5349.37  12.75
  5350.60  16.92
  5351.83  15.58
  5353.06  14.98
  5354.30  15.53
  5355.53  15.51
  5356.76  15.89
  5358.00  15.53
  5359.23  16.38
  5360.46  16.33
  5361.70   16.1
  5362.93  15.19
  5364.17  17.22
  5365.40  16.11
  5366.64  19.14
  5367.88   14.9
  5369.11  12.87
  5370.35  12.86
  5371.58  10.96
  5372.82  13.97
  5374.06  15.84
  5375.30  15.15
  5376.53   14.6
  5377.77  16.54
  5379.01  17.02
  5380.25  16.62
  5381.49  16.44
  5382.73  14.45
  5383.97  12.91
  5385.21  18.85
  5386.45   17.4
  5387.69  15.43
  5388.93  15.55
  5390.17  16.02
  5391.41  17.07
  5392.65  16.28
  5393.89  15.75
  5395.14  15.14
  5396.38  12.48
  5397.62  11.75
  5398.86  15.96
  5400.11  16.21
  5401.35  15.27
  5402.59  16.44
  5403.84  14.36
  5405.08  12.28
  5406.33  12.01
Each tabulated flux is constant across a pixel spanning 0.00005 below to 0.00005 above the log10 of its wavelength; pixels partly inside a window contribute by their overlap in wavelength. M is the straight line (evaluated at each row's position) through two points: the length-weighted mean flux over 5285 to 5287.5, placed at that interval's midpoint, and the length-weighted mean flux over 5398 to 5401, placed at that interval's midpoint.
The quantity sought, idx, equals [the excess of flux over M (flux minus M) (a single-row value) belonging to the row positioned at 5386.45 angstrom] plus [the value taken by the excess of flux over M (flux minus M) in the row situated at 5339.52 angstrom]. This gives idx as 2.3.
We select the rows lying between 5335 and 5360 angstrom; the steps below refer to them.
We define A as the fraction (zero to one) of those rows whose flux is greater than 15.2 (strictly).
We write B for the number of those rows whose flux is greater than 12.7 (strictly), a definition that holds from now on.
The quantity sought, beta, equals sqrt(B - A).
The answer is 4.2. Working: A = 0.40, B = 18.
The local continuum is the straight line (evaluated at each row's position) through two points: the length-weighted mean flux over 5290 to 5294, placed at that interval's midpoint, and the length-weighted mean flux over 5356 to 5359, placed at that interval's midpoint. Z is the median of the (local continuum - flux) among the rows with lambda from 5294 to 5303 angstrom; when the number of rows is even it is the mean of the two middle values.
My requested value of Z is -0.4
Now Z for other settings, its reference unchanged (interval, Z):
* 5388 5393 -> 1.1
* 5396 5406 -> 3.0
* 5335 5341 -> 1.2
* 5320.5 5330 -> 0.8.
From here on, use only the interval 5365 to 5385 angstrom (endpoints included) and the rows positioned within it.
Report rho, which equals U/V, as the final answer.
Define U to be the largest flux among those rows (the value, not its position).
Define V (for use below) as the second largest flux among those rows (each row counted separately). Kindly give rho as 1.12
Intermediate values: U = 19.14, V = 17.02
